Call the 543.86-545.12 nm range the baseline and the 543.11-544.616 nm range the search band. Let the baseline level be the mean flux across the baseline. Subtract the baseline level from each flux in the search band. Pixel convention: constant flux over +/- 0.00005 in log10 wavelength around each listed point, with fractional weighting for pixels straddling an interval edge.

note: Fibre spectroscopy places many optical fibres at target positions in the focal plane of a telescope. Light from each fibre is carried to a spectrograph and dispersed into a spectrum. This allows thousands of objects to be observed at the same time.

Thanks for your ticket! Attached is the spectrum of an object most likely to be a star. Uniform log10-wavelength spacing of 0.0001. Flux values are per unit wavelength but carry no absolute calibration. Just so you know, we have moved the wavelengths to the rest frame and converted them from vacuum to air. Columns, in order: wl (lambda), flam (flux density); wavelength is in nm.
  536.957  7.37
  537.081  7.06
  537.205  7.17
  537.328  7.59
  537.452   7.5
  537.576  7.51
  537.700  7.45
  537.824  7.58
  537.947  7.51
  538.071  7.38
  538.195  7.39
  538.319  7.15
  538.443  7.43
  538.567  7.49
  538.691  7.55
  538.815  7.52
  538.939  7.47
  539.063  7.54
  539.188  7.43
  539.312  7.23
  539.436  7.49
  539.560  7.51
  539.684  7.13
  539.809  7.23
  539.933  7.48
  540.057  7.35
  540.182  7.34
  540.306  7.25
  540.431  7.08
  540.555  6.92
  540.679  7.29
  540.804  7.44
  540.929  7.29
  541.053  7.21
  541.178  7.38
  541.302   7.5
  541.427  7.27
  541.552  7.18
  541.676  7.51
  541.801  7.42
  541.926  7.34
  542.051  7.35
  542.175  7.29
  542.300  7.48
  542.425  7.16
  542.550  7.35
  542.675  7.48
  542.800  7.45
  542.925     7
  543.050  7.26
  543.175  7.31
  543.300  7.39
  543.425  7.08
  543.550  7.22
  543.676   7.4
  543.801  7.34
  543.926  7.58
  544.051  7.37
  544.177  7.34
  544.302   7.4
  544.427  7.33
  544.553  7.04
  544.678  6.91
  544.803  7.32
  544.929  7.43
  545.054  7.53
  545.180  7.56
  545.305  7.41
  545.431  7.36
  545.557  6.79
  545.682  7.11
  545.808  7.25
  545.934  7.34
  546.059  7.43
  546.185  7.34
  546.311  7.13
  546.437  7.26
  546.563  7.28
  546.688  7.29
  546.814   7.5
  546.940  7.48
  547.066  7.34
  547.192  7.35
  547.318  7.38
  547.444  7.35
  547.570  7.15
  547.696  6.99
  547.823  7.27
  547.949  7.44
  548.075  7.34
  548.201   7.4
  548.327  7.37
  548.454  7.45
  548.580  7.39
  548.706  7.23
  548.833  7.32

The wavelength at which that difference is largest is 543.926 nm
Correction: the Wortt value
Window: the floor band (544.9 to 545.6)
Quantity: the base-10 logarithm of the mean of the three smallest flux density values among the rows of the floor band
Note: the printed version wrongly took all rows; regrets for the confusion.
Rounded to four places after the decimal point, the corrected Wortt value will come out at 0.8565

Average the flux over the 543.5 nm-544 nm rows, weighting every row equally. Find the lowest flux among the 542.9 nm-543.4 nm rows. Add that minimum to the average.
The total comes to 14.4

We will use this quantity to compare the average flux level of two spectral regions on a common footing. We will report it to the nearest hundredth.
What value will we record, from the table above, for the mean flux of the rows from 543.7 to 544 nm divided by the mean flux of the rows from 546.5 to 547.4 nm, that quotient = 1.01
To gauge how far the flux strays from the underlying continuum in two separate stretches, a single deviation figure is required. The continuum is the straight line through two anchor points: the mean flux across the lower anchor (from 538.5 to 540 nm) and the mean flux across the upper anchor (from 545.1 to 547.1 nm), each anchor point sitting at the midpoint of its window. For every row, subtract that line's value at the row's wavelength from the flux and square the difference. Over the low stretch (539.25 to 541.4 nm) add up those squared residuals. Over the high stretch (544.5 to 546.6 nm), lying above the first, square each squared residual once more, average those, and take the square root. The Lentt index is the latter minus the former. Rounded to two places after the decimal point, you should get -0.52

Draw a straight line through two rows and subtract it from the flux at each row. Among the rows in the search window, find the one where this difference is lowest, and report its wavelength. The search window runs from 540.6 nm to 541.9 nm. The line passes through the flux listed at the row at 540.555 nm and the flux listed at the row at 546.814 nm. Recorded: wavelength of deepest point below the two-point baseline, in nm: 541.552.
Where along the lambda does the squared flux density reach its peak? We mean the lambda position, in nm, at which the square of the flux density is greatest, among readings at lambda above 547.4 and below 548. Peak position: 547.949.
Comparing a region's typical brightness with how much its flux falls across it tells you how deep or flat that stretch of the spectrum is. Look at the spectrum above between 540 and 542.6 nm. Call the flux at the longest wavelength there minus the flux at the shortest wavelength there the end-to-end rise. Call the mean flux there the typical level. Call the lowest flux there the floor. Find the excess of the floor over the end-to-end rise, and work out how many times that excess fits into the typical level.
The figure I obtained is 1.06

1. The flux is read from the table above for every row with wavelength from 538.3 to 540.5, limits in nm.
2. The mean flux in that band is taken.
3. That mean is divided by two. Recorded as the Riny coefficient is 3.69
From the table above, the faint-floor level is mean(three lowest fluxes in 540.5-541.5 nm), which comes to 7.133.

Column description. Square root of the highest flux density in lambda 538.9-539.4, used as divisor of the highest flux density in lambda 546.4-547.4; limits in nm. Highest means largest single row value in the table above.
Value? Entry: 2.73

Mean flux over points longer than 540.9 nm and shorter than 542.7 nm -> 7.35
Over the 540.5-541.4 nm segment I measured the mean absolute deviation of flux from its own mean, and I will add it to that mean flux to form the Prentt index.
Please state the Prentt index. 7.42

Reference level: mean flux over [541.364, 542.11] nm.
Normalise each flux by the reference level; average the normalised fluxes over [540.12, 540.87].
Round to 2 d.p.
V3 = 0.98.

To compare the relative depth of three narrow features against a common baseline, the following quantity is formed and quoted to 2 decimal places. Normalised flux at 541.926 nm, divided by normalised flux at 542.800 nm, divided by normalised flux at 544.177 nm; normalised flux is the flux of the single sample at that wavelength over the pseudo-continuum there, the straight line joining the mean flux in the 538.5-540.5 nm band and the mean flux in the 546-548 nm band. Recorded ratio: 0.98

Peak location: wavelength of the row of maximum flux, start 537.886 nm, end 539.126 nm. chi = 538.691 nm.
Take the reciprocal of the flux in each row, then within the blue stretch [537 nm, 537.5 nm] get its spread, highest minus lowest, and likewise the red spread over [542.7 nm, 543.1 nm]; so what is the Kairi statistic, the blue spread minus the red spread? 0.0013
